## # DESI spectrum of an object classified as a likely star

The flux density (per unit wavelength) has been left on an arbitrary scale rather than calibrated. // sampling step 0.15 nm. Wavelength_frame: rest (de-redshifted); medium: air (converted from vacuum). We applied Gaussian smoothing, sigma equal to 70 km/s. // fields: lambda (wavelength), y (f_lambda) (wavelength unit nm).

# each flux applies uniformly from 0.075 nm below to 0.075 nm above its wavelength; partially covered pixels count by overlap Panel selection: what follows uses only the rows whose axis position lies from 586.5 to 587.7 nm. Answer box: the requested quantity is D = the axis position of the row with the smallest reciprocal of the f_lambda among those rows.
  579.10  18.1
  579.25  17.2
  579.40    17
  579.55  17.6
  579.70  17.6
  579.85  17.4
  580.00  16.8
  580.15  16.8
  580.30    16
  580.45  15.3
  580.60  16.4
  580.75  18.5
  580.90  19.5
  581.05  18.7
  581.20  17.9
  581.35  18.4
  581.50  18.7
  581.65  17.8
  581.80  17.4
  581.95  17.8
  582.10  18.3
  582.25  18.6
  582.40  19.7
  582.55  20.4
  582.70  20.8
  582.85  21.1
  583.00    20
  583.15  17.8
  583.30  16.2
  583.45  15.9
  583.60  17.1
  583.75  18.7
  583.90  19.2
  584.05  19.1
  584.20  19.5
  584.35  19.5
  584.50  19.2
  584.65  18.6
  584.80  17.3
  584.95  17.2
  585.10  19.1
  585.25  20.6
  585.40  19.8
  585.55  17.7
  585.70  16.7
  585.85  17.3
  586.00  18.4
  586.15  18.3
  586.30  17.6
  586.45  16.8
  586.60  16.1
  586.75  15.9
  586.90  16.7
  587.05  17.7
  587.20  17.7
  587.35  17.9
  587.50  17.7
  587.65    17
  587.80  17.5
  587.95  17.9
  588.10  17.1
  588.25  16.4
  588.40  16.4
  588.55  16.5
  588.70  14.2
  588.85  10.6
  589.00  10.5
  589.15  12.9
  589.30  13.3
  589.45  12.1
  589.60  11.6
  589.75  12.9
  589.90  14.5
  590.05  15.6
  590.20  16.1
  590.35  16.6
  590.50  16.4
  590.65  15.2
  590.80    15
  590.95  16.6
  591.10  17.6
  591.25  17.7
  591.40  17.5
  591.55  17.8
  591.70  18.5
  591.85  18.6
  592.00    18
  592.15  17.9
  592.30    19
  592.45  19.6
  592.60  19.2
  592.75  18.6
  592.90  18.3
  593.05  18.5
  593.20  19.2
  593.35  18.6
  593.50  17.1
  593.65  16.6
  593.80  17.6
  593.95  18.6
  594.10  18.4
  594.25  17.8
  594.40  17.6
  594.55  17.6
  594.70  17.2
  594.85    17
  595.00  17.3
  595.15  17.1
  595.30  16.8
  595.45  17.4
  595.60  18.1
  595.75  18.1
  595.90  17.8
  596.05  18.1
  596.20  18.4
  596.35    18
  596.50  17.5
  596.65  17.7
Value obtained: 587.35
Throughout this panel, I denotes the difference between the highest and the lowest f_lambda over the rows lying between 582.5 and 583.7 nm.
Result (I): 5.2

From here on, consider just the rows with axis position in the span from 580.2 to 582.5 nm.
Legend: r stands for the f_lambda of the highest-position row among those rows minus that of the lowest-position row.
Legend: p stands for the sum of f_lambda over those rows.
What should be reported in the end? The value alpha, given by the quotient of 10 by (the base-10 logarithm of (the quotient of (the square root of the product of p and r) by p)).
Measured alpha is -11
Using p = 269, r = 3.7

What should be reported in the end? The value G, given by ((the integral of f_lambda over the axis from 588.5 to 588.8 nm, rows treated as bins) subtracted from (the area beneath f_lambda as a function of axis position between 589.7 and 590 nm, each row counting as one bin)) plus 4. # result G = 3.72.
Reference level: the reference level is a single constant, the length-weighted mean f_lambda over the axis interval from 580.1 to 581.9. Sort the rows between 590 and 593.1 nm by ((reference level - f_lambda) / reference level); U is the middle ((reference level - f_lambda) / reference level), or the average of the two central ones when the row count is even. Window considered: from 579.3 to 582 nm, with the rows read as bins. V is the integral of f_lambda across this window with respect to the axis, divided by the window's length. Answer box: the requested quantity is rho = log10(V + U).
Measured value 1.24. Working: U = -0.010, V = 17.5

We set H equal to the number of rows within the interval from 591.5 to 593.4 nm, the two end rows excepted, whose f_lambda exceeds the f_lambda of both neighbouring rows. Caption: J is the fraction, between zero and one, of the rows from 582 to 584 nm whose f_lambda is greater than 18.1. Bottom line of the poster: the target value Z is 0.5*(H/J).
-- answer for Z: 2.2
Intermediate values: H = 3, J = 0.69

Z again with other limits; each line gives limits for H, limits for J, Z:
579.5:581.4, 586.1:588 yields 6.5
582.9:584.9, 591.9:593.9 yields 0.8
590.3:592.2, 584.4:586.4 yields 1.9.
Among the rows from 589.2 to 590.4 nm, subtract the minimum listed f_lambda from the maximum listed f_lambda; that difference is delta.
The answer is 5.0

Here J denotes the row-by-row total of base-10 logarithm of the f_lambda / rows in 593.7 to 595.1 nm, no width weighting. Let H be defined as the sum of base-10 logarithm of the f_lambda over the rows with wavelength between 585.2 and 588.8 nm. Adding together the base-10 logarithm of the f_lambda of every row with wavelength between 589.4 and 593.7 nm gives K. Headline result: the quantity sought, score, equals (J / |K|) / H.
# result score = 0.01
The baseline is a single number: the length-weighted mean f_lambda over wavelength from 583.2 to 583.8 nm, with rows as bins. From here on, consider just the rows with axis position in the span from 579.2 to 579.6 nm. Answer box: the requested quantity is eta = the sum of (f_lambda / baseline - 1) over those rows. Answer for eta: 0.06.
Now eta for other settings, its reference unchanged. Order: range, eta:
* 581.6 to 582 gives 0.13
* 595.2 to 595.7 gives 0.09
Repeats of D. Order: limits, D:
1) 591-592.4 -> 592.30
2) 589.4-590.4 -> 590.35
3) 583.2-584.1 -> 583.90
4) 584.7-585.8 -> 585.25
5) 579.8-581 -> 580.90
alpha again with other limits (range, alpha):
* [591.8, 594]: 0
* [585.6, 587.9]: -8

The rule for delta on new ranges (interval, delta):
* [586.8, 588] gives 1.2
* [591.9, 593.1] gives 1.7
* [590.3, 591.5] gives 2.7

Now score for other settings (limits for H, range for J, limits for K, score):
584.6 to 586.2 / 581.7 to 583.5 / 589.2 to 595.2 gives 0.02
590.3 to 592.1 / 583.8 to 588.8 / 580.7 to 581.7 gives 0.31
